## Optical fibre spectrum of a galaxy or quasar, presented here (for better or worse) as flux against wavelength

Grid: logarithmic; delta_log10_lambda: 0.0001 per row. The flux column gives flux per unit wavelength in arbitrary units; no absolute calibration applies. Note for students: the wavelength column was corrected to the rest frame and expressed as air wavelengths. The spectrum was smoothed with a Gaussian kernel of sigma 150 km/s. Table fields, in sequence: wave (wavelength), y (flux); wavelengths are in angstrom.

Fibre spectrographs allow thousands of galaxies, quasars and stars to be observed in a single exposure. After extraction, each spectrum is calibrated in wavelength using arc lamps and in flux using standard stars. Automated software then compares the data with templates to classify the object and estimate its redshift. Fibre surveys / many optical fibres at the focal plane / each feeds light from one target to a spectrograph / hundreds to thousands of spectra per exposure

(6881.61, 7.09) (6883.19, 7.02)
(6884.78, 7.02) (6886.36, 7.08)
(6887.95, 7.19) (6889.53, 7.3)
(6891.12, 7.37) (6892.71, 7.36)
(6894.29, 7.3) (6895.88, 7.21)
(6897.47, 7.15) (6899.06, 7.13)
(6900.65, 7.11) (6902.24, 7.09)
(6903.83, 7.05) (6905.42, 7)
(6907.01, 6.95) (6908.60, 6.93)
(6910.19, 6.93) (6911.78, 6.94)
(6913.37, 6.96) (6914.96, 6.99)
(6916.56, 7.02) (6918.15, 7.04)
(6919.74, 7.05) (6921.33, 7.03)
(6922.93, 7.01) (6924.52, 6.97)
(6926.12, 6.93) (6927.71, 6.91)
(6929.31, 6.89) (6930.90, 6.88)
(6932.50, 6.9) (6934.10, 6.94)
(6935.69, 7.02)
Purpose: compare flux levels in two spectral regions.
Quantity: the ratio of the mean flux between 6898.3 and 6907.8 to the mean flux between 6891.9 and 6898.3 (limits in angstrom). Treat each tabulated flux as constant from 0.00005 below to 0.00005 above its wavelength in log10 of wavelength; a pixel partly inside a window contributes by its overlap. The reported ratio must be 0.972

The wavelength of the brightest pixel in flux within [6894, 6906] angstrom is 6894.29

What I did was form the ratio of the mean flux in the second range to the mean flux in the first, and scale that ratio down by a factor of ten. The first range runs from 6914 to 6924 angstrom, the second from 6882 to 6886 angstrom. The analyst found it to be 0.100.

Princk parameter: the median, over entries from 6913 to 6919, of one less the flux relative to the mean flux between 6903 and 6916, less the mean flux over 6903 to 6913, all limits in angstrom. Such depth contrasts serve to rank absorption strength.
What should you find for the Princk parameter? -6.97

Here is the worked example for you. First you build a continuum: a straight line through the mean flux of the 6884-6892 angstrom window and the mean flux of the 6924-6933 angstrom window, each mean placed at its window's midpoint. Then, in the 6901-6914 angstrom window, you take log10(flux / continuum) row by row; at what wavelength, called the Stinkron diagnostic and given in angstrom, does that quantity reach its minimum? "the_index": 6908.60 angstrom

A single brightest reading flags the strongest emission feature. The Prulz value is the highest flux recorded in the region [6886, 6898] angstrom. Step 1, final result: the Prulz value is 7.37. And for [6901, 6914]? 7.09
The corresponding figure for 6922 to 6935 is 7.01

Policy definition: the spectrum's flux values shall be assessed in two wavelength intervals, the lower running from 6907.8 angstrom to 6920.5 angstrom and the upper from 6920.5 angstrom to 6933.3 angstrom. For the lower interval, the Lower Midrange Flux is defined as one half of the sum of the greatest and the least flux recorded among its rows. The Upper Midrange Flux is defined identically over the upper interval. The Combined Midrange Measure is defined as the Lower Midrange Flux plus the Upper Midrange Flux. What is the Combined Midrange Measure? 13.9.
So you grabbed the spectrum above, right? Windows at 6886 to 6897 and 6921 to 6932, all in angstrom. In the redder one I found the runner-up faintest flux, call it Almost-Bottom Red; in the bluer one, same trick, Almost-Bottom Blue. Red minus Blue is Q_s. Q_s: -0.30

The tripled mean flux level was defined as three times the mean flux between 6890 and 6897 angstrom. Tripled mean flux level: 21.9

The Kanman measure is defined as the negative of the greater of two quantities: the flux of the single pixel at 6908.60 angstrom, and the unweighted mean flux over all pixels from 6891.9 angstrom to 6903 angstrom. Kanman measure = -7.19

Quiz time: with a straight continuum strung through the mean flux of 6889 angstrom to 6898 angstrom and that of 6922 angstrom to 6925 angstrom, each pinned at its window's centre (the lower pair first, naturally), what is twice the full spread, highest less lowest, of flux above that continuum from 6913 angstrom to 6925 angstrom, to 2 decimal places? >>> 0.30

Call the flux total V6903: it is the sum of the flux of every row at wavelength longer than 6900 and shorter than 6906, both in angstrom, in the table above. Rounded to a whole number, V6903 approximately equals 28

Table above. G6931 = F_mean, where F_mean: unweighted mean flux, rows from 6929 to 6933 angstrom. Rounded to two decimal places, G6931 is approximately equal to 6.89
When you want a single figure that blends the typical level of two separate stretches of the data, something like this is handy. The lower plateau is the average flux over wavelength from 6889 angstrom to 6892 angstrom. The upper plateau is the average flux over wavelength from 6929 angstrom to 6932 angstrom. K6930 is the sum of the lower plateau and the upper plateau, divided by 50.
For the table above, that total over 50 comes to 0.284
